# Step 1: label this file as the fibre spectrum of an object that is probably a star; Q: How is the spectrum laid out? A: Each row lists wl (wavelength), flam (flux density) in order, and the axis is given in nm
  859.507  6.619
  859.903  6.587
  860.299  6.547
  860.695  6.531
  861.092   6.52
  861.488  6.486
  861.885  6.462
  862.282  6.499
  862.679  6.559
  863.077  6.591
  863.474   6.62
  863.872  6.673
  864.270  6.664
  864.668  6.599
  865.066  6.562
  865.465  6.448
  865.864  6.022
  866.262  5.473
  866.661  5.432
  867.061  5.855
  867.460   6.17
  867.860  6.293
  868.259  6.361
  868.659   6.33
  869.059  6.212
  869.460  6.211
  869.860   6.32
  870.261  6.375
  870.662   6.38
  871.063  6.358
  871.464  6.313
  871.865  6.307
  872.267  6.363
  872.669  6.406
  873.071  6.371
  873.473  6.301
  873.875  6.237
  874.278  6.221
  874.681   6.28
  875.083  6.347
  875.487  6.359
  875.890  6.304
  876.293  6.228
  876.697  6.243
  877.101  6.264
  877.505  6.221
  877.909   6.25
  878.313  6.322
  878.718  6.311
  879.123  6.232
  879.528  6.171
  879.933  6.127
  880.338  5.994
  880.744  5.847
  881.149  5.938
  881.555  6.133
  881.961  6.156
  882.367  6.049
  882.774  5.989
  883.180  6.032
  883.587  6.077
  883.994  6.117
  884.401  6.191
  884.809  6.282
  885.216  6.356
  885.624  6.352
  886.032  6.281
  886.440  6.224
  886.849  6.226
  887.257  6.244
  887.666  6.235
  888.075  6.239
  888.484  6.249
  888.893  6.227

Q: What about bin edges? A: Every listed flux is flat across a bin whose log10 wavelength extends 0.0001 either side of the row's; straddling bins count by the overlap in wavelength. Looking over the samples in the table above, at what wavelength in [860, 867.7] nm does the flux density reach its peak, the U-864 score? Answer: 863.872 nm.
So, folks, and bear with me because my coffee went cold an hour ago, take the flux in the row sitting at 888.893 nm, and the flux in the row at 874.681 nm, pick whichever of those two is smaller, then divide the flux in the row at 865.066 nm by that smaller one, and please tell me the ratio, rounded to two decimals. 1.05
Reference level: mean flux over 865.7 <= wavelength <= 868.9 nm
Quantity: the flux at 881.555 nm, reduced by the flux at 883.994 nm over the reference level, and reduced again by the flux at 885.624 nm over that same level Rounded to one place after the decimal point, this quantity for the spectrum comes 4.1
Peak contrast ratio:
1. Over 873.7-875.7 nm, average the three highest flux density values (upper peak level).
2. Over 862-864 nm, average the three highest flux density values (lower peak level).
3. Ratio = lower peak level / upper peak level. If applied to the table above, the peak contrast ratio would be 1.05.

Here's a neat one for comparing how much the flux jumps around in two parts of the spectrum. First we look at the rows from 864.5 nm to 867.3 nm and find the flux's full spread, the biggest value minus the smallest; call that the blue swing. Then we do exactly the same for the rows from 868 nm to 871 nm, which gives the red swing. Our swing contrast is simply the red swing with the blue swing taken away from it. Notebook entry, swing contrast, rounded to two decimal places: -1.00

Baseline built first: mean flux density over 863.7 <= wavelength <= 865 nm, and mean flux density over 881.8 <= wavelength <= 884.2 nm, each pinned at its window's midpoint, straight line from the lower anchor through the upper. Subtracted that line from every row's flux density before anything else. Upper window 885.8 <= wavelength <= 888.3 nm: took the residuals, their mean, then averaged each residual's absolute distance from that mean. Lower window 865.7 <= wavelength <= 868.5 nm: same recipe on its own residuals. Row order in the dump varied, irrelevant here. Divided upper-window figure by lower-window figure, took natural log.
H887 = -2.8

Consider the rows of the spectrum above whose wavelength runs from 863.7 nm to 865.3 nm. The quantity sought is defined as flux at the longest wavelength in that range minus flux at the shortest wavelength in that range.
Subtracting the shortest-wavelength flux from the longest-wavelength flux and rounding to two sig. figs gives -0.11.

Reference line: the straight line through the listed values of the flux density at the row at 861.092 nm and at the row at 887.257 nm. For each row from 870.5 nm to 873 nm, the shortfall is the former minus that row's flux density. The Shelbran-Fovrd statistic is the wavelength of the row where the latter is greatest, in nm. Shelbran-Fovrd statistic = 871.865 nm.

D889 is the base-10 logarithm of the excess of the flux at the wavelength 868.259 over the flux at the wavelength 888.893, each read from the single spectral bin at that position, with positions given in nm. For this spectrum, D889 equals -0.87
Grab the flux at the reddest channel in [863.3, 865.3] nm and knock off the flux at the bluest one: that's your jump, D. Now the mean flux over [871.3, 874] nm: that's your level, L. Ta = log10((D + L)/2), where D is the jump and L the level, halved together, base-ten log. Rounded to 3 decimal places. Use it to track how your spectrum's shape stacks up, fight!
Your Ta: 0.496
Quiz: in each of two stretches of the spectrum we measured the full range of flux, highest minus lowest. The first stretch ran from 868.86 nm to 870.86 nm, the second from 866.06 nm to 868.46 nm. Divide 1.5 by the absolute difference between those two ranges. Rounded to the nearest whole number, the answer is 2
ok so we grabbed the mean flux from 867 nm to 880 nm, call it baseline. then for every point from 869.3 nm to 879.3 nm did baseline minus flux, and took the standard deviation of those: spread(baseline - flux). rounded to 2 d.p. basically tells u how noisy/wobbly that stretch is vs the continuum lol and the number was 0.06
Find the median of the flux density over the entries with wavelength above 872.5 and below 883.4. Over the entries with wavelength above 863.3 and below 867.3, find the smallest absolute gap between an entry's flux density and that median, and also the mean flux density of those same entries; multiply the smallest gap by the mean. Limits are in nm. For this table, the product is 1.3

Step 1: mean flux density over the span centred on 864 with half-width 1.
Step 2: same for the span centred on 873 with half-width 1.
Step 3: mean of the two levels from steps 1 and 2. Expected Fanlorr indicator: 6.5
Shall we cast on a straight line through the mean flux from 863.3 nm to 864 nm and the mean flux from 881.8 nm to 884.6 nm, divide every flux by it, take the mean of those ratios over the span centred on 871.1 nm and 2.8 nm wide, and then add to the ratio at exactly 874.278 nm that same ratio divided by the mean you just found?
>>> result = 1.976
